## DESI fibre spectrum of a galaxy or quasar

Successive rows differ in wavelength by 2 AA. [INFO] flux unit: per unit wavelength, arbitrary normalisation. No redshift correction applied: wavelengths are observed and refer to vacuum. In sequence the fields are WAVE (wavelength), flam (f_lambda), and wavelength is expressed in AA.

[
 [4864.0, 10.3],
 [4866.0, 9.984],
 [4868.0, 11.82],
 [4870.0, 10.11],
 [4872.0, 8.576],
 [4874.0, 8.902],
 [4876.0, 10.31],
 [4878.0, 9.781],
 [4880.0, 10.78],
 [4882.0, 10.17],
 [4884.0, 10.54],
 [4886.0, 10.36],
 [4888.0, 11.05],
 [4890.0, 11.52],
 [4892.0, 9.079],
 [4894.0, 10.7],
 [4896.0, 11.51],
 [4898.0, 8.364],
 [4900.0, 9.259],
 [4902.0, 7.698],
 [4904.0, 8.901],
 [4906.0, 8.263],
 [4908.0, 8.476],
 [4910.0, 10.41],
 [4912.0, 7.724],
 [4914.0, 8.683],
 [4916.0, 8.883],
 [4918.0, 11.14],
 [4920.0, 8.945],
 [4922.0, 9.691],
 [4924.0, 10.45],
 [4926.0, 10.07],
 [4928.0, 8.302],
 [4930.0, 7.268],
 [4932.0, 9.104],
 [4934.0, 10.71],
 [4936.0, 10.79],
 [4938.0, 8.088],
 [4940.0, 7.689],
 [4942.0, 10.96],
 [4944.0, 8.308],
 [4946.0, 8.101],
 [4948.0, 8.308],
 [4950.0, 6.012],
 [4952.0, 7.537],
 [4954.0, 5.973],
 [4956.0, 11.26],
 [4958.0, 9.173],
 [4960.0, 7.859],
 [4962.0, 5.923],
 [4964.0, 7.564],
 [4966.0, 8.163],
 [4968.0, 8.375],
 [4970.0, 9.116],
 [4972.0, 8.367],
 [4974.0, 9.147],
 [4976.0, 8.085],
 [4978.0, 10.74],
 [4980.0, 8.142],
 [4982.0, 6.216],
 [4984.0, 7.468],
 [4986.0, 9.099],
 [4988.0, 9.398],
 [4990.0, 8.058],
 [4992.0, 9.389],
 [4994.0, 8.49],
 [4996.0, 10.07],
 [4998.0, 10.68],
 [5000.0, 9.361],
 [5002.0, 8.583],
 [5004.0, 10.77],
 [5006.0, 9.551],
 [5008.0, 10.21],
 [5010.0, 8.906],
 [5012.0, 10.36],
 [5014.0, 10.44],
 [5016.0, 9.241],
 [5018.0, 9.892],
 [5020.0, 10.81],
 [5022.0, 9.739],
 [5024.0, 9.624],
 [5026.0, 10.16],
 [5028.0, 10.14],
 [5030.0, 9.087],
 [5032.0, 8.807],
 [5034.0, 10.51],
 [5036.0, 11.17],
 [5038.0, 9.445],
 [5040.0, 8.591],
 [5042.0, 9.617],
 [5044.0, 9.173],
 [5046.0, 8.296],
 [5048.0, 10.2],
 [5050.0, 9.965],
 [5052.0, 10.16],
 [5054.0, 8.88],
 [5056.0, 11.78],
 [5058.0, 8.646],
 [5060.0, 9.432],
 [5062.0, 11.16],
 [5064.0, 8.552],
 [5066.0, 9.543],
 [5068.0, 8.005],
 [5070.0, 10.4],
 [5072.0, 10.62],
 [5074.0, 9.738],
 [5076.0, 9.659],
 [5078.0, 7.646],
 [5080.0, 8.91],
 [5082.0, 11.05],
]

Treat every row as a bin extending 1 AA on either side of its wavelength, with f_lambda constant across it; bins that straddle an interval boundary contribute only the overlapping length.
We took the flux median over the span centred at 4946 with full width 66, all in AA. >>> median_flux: 8.4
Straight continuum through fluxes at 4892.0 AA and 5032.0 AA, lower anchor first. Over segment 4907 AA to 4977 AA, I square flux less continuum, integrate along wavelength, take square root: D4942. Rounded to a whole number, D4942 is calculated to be 12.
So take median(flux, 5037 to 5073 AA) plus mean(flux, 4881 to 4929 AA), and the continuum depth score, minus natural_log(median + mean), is -2.95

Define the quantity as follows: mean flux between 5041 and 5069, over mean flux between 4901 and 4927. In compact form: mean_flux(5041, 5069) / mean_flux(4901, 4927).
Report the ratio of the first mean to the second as 1.04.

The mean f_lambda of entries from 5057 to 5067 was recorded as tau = 9.5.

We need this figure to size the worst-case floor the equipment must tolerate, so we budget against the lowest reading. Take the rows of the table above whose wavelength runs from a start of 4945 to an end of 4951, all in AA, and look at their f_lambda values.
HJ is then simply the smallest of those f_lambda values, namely 6.012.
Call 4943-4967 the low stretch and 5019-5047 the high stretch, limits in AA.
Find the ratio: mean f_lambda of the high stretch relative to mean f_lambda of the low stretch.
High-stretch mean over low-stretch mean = 1.23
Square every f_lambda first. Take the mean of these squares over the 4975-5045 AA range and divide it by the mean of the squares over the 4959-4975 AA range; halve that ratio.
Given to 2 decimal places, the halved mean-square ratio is 0.68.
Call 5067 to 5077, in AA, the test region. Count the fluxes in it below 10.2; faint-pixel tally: 3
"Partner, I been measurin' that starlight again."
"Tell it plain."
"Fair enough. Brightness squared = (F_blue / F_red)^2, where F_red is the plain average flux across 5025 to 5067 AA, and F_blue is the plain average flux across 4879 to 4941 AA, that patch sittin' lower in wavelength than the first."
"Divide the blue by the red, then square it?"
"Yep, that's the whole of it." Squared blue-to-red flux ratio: 0.96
